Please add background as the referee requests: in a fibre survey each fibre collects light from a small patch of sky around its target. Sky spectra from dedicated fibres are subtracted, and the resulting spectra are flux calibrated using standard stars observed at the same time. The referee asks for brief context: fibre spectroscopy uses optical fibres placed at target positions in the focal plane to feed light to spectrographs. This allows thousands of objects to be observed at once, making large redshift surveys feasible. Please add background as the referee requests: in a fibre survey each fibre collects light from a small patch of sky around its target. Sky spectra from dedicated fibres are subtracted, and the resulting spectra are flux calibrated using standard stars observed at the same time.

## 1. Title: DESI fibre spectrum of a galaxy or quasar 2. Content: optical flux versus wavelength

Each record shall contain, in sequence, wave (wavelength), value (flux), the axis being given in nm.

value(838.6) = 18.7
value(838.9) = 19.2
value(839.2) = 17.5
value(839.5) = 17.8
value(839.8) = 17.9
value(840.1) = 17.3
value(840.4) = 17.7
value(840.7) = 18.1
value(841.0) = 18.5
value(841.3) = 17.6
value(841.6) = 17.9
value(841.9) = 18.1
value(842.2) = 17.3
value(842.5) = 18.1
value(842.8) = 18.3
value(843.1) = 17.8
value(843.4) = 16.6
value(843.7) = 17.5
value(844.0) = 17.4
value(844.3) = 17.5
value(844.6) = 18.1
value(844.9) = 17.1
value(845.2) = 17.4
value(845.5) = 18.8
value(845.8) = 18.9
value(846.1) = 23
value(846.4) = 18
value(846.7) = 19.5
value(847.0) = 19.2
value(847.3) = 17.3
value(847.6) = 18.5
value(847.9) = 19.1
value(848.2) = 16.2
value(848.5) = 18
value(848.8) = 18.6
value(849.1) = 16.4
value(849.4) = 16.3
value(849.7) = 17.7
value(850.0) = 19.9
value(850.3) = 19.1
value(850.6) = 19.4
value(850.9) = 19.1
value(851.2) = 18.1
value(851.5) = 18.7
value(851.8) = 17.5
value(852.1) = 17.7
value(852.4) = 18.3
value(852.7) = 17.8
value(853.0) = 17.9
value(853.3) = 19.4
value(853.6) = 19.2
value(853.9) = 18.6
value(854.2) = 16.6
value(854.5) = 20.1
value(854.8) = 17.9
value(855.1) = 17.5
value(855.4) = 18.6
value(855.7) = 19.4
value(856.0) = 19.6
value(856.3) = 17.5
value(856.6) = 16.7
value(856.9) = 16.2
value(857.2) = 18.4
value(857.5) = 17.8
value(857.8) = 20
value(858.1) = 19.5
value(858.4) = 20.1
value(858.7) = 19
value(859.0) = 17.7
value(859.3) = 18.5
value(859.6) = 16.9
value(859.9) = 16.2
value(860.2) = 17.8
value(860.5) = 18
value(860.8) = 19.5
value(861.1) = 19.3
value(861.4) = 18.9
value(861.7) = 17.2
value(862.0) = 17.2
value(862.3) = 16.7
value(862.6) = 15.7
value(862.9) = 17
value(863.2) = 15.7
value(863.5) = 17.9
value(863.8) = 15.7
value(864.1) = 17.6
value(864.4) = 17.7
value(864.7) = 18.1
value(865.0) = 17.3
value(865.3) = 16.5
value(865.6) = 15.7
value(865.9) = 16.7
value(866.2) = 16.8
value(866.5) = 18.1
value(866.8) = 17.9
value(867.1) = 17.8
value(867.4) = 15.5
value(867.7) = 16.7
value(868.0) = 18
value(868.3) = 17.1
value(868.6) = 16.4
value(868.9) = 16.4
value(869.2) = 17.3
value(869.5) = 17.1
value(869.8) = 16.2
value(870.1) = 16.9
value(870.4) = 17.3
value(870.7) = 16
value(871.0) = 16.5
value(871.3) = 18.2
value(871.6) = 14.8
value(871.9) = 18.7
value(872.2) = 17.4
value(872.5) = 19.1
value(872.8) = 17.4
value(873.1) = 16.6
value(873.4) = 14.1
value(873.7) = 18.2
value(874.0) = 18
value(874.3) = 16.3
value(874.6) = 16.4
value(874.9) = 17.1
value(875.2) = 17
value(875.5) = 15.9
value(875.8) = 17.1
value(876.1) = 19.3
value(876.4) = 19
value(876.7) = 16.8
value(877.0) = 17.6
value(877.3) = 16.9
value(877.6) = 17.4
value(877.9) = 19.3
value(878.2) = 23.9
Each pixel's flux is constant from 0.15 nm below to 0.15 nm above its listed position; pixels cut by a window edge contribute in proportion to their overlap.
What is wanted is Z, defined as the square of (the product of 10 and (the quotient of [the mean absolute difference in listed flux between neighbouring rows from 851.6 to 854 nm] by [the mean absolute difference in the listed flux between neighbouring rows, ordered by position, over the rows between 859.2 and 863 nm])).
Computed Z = 35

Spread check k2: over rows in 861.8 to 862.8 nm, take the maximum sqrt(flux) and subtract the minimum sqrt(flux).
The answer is 0.185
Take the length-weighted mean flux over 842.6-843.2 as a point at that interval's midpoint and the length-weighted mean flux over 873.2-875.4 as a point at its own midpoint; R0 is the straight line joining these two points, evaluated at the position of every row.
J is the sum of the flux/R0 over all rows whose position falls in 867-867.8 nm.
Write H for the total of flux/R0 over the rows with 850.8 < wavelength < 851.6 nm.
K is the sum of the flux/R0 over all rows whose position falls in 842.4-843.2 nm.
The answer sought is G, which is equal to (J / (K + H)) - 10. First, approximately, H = 3.2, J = 2.9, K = 3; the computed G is -9.5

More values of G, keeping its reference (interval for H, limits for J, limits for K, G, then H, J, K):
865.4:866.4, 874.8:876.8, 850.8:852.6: -9.2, 2.9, 7.3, 6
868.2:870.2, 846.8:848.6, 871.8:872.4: -9.3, 6.9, 6.1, 2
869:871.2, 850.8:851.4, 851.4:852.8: -9.8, 6.9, 2.1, 5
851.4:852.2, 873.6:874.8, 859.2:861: -9.6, 3.0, 4.1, 6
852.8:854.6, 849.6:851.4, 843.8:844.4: -9.2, 6.4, 6.4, 2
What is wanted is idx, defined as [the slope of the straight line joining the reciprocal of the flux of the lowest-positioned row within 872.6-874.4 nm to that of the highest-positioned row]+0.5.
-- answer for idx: 0.503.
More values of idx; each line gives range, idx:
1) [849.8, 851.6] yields 0.502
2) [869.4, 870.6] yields 0.499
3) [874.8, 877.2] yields 0.499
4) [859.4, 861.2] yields 0.495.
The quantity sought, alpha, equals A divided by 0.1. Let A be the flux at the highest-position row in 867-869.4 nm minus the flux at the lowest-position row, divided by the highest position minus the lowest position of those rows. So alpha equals -2.4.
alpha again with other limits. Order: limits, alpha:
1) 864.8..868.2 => 2.3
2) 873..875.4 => 1.9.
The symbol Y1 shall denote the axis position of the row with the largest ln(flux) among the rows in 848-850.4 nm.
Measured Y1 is 850.0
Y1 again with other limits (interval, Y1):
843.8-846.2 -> 846.1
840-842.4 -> 841.0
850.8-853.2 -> 850.9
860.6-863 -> 860.8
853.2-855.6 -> 854.5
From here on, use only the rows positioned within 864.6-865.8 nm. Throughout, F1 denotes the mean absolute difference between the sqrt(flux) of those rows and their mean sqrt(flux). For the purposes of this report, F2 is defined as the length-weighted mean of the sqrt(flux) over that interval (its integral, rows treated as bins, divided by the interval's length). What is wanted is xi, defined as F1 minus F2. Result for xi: -4.01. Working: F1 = 0.097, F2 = 4.10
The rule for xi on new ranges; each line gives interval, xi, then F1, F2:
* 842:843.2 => -4.19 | 0.038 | 4.23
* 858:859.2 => -4.28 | 0.083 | 4.36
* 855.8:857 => -4.07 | 0.125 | 4.20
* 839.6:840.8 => -4.18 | 0.030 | 4.21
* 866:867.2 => -4.14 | 0.051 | 4.20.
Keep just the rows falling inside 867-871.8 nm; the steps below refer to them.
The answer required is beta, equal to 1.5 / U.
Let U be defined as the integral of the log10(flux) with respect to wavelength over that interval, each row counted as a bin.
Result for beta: 0.255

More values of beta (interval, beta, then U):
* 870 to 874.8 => 0.254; 5.90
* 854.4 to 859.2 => 0.247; 6.08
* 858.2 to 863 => 0.250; 6.01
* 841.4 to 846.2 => 0.249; 6.03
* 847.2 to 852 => 0.249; 6.04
